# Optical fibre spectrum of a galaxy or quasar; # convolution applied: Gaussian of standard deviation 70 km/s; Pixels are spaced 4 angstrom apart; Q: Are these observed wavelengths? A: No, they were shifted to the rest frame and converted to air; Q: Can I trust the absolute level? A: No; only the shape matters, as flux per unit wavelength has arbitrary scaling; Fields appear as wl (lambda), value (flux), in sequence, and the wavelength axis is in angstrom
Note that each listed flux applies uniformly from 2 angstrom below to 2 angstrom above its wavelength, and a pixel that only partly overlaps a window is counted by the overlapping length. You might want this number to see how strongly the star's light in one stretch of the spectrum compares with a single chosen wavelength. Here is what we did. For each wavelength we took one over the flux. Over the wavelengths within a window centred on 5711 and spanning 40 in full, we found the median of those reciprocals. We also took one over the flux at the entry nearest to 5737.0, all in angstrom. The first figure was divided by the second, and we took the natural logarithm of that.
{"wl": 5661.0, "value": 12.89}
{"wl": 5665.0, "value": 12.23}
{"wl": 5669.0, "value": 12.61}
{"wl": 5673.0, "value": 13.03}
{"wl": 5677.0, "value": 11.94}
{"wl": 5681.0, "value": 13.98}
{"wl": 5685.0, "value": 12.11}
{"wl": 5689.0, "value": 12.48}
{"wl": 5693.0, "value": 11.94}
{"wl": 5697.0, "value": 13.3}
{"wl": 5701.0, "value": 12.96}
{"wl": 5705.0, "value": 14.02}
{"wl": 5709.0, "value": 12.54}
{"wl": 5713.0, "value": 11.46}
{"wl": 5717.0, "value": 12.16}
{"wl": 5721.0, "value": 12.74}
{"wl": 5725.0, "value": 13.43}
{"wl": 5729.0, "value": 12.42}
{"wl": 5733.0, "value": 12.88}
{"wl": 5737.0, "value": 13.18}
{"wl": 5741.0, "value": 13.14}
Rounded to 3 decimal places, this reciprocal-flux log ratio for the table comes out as 0.042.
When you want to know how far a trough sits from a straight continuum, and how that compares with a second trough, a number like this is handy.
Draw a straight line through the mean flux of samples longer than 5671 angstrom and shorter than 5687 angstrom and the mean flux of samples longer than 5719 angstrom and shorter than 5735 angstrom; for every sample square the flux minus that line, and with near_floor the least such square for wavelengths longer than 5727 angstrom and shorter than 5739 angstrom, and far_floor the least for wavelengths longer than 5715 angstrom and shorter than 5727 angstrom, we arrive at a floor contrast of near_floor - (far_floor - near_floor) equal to -0.01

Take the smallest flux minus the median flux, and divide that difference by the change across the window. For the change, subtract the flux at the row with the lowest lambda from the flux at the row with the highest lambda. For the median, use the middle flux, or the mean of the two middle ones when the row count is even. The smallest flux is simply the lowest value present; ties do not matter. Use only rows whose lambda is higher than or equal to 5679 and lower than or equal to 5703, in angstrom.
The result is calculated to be 0.76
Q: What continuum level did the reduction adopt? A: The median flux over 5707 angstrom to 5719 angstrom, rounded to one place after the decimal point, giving 12.2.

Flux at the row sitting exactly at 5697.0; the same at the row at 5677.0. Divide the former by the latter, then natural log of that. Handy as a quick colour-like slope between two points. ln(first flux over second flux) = 0.108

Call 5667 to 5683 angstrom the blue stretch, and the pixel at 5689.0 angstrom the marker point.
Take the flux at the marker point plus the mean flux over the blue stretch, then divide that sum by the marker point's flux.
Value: 2.03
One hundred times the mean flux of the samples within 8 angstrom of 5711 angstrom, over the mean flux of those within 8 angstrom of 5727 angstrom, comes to 97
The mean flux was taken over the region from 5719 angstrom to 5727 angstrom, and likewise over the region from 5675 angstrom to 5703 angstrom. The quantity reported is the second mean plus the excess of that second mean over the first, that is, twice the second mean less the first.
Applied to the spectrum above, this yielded 12.3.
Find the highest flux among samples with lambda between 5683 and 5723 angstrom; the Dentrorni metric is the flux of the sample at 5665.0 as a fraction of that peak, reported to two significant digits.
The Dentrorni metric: 0.87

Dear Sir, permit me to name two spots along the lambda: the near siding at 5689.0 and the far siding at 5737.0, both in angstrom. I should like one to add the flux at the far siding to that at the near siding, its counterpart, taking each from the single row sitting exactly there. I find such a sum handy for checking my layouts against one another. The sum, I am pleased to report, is 25.7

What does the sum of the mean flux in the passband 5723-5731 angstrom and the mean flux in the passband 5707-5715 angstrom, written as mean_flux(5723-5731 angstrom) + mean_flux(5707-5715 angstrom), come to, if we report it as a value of 24.9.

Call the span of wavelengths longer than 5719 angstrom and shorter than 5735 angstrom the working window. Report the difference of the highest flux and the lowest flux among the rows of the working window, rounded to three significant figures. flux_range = 1.01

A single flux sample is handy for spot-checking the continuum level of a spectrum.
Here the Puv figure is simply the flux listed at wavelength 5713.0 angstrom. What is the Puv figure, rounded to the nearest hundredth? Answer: 11.46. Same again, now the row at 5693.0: 11.94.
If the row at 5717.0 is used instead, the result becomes 12.16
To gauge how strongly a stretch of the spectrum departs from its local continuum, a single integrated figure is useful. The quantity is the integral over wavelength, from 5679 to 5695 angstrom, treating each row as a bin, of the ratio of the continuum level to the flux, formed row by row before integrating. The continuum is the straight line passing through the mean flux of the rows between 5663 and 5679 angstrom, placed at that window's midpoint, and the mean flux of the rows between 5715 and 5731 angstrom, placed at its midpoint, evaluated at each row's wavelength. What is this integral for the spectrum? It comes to 15.9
